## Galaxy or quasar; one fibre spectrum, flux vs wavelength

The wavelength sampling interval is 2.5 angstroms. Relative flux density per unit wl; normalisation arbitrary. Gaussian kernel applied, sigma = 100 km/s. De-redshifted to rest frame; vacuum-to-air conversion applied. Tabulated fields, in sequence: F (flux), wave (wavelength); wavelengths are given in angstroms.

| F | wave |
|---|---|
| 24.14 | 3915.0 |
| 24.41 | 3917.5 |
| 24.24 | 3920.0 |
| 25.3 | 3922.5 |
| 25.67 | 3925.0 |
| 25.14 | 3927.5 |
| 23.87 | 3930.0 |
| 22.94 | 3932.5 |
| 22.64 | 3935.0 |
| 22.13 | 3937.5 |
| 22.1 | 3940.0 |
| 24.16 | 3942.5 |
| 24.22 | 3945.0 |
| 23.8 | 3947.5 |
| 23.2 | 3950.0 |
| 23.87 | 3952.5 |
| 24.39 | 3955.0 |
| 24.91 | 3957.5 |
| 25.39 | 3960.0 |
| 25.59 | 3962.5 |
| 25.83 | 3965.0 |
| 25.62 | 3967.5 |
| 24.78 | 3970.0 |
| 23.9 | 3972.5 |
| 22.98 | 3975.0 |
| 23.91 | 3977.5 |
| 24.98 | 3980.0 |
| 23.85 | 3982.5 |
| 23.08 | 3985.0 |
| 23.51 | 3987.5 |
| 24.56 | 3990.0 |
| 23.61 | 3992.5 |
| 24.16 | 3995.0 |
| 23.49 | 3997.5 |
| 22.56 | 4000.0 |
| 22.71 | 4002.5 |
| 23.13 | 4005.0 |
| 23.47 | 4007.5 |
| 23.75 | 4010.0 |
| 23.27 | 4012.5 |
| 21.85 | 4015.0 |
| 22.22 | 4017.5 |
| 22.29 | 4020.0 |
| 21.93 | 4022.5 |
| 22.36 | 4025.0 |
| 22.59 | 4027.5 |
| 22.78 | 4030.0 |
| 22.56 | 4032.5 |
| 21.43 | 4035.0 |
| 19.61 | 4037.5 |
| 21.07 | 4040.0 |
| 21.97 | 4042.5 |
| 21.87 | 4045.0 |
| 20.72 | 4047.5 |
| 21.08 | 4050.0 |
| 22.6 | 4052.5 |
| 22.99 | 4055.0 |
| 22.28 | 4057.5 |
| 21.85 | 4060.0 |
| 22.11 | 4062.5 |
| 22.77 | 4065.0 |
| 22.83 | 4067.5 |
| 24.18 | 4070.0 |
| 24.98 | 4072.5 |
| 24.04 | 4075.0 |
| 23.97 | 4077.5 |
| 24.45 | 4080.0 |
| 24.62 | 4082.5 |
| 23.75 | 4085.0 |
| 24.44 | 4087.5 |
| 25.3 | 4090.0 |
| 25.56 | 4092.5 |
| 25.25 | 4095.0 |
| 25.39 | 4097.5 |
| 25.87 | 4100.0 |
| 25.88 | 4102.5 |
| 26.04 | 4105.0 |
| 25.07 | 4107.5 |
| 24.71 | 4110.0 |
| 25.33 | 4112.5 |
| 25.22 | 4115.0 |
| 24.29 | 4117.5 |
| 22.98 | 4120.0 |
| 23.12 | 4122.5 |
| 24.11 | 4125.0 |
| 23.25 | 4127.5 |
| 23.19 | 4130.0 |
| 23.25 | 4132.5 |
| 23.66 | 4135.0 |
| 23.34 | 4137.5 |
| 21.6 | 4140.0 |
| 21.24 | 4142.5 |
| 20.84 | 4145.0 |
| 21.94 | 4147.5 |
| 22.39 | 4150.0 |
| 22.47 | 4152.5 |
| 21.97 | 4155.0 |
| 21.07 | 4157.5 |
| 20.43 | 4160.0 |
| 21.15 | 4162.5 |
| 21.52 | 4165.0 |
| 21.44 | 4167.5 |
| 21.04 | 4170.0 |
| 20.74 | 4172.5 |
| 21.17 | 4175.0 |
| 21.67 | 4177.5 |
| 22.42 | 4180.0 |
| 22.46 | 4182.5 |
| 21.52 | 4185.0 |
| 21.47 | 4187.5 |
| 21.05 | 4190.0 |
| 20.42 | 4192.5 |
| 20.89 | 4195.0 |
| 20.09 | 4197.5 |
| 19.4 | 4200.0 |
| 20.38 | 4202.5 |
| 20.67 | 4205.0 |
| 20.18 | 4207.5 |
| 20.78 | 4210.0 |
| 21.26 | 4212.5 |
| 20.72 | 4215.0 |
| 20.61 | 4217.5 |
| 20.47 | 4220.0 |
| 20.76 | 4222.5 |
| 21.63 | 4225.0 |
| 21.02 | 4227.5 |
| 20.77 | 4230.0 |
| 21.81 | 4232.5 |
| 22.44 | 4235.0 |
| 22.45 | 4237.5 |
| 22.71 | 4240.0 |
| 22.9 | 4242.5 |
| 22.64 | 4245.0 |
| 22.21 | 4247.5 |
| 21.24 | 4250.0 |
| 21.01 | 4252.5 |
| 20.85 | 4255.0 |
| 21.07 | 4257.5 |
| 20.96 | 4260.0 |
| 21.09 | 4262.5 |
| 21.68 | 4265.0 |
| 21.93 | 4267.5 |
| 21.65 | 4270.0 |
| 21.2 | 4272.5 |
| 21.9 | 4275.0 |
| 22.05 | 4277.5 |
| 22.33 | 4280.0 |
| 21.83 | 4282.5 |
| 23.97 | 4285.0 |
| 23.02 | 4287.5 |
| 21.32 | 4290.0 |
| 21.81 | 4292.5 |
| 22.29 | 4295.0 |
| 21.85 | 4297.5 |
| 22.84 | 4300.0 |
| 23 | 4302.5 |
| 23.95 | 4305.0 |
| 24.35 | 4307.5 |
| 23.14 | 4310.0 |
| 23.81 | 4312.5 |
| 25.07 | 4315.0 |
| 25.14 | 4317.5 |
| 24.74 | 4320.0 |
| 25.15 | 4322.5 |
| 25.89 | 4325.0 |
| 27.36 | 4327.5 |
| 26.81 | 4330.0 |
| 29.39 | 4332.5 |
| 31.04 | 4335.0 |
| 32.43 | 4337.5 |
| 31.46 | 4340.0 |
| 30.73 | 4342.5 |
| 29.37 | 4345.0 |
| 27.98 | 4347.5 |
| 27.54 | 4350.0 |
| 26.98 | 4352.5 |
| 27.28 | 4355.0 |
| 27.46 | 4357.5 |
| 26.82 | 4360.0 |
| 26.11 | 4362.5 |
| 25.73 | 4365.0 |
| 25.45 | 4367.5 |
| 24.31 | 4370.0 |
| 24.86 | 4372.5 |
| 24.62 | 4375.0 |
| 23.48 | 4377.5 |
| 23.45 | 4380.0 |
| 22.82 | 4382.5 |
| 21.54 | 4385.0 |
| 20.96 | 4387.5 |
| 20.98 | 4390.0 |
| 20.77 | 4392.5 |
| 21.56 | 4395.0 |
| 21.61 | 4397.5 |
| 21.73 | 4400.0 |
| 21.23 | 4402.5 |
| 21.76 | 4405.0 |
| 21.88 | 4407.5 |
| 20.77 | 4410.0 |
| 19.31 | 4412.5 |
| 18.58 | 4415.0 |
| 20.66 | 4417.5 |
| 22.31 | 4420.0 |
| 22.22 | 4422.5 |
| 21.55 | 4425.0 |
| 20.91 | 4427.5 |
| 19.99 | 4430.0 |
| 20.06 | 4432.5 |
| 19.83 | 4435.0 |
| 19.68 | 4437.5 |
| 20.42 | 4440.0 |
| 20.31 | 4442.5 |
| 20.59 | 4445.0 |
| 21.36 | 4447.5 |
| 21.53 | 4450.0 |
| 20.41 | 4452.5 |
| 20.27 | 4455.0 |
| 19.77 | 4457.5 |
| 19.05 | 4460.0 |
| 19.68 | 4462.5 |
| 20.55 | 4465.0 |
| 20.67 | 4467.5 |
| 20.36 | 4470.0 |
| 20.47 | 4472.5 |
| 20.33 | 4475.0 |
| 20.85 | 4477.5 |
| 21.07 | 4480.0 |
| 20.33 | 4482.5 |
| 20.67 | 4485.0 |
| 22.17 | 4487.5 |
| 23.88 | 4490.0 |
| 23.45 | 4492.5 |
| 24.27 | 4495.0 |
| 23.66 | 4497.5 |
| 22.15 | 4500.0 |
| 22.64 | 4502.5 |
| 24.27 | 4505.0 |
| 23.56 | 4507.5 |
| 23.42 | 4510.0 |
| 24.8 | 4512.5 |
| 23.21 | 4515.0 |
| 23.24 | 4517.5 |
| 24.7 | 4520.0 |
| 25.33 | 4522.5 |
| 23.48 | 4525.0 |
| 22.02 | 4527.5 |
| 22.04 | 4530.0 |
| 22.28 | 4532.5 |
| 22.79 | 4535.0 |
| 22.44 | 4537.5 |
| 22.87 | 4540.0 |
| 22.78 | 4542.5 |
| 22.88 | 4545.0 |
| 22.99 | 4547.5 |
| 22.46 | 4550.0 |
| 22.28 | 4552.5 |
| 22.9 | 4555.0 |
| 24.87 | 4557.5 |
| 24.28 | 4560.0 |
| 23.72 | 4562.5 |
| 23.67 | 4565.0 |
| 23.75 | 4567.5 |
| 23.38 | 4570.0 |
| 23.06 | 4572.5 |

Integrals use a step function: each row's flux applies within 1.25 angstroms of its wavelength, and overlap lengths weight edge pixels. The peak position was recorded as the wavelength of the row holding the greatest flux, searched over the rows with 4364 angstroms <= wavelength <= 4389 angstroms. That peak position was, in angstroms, 4365.0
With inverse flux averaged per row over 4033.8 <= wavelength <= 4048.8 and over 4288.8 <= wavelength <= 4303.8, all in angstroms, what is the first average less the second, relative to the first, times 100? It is 5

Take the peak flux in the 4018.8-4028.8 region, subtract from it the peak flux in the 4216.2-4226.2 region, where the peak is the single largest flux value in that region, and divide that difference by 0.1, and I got 10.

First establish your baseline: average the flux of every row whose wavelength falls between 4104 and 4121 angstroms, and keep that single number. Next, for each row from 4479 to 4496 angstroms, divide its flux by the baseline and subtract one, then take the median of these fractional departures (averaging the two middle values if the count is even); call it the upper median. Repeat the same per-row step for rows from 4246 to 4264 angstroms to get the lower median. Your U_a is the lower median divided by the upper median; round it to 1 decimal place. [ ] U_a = 1.4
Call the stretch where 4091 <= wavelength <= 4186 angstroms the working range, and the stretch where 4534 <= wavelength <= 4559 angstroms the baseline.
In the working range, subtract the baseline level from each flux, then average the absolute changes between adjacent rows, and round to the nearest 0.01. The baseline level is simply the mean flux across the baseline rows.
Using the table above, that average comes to 0.51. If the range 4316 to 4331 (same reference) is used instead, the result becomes 0.71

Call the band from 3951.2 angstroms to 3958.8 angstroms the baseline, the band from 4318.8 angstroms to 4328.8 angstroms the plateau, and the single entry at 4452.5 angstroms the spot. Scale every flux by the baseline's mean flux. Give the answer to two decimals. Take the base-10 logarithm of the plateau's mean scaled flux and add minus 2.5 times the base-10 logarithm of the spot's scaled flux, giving 0.22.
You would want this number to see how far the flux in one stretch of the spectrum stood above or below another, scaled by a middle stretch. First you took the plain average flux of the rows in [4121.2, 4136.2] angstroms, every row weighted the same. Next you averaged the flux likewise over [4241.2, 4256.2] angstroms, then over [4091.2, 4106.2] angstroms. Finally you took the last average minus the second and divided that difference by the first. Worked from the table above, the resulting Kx 0.16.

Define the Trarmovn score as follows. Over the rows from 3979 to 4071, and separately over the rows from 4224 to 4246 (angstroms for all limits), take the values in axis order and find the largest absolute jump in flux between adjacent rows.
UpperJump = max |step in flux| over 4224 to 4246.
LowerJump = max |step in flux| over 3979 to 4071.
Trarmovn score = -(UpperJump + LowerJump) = -2.9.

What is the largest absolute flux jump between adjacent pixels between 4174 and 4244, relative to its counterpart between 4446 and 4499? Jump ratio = 0.61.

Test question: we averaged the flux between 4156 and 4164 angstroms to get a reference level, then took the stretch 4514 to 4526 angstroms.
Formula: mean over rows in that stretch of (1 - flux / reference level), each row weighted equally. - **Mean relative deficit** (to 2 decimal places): -0.15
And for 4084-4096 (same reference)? -0.19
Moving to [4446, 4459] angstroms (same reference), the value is 0.01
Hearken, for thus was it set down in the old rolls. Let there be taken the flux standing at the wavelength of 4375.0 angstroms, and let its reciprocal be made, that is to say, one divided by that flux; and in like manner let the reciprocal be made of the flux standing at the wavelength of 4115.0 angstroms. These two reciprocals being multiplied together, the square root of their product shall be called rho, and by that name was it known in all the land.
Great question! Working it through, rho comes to 0.040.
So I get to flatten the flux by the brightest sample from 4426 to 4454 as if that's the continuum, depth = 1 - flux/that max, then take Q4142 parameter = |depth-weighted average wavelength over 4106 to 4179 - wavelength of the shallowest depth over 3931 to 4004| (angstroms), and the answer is 151.7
